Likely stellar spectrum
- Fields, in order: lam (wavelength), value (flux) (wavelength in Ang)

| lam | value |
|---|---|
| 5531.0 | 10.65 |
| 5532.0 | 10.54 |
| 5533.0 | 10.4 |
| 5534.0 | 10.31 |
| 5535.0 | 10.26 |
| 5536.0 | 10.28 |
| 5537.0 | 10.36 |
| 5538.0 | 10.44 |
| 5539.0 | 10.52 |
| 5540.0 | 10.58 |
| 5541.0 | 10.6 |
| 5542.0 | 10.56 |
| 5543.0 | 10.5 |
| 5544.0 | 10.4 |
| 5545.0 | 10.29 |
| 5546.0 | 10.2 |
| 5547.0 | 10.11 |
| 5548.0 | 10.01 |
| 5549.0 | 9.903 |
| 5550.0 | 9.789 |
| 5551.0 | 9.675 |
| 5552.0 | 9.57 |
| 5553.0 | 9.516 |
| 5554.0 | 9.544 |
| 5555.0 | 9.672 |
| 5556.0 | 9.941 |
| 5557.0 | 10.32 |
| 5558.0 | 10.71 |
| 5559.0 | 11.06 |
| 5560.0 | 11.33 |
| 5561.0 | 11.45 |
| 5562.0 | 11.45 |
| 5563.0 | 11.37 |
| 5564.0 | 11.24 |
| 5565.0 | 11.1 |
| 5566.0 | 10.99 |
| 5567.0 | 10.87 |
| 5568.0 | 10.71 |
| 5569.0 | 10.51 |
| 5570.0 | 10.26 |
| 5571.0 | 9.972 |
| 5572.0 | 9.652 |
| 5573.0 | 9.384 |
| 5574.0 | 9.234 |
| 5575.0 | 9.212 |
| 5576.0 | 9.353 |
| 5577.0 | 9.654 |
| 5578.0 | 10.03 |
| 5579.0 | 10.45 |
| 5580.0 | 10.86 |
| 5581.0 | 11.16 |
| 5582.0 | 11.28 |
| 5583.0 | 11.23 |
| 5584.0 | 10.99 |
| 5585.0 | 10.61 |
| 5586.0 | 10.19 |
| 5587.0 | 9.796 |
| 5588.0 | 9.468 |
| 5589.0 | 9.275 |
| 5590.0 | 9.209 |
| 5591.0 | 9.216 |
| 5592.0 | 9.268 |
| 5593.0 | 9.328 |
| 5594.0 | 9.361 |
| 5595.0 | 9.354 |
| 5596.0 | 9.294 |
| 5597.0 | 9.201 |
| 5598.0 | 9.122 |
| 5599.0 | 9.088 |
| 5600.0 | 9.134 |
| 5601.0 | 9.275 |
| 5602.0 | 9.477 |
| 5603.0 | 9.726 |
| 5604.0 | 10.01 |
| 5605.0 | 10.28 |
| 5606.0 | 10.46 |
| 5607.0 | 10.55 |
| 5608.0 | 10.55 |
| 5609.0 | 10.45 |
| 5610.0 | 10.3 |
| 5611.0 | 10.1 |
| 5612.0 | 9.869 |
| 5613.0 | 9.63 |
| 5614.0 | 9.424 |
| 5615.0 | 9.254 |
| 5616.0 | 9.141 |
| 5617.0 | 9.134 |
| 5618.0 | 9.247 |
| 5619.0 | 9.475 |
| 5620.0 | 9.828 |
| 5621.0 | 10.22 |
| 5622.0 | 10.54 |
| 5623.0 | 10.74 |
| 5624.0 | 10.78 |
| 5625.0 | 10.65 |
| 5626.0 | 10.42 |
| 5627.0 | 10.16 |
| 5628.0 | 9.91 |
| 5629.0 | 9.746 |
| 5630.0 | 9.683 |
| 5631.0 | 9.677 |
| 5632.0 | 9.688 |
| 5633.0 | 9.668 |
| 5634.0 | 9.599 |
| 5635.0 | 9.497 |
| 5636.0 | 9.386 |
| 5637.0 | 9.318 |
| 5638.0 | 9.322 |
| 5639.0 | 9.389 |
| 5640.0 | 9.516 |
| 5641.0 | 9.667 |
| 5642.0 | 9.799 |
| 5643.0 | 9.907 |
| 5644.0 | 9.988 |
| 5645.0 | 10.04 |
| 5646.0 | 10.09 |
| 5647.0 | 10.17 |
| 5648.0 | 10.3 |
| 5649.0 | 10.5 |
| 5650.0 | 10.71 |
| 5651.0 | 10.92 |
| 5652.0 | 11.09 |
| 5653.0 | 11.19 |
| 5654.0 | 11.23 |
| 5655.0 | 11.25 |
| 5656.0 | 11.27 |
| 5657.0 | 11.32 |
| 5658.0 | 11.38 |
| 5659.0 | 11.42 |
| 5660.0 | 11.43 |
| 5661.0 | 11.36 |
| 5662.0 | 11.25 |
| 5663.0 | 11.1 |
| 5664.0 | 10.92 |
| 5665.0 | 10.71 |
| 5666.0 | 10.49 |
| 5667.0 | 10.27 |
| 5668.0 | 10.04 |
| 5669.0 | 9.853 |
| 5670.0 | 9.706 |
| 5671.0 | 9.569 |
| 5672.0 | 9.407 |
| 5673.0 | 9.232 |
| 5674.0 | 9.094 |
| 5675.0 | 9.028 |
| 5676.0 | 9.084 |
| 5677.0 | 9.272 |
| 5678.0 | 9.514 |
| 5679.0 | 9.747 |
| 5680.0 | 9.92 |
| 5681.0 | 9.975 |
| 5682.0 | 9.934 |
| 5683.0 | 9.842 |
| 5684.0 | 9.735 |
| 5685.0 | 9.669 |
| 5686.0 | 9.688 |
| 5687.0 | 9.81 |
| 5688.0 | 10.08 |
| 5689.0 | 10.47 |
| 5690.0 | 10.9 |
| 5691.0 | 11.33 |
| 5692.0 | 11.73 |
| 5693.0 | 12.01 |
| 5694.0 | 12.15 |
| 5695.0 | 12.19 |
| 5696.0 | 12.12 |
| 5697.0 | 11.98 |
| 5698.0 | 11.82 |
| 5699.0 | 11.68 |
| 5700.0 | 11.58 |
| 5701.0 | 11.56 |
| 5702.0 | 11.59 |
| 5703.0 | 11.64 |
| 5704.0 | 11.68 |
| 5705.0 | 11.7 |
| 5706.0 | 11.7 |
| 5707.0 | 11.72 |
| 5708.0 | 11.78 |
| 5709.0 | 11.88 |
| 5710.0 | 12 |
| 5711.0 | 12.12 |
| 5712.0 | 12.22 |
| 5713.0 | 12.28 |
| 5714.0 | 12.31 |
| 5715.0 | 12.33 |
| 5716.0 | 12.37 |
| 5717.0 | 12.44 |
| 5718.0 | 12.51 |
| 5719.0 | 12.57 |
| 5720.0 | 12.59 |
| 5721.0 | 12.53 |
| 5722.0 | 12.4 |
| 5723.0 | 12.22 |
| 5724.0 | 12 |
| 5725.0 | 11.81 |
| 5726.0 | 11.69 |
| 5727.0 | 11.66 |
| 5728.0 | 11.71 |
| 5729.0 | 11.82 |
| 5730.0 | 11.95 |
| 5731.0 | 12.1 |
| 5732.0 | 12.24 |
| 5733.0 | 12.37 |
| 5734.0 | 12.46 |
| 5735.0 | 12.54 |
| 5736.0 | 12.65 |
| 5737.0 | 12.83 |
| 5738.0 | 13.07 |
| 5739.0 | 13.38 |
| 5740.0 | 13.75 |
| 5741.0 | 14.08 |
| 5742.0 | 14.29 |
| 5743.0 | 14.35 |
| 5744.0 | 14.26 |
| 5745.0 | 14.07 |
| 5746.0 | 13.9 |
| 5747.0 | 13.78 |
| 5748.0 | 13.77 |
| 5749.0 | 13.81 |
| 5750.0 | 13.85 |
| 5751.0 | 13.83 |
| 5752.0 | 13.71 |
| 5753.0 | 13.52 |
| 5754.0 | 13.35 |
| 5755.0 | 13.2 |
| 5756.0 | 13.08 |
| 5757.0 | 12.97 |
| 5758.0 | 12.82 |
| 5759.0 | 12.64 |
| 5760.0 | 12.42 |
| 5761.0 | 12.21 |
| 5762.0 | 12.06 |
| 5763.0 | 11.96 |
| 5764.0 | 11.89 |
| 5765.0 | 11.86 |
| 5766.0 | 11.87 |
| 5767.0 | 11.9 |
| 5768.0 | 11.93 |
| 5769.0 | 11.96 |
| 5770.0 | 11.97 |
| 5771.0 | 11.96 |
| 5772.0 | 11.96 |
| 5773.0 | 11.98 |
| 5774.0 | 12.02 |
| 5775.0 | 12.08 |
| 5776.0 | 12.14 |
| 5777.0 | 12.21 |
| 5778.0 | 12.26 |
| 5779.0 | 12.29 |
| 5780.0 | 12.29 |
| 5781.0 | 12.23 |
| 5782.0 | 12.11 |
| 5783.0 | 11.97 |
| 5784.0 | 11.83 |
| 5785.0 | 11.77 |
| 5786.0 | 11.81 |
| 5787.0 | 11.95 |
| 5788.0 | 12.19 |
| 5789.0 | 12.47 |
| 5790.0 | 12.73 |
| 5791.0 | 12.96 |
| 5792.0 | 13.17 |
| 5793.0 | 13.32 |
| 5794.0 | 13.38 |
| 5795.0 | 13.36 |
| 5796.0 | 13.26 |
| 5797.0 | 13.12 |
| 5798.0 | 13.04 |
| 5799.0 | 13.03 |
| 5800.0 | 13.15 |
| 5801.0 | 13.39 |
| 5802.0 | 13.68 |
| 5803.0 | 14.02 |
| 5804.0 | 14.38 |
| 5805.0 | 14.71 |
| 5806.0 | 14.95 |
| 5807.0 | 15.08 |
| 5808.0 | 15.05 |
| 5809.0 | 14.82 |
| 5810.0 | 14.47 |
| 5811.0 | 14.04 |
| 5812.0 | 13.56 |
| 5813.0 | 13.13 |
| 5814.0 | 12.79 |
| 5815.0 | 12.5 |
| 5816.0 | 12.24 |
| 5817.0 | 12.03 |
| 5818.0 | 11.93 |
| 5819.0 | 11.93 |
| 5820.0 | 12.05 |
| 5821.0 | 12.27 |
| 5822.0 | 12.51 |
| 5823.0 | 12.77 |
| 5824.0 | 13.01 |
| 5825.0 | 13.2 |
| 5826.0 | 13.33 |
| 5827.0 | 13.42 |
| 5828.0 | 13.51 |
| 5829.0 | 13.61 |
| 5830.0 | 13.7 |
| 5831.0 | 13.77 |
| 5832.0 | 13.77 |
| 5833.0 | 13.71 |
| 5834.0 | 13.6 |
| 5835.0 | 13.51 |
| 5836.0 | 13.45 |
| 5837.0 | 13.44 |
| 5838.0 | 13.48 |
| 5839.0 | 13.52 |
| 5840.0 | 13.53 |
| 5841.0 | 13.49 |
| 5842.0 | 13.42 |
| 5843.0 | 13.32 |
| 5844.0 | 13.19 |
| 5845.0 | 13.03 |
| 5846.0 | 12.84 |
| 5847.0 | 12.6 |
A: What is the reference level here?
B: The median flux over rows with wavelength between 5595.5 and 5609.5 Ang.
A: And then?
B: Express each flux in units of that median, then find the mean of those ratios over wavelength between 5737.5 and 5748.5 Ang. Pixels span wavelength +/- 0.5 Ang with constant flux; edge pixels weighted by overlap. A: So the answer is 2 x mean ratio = 2.9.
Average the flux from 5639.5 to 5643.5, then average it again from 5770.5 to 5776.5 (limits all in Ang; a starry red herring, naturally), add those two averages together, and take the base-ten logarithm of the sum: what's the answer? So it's 1.34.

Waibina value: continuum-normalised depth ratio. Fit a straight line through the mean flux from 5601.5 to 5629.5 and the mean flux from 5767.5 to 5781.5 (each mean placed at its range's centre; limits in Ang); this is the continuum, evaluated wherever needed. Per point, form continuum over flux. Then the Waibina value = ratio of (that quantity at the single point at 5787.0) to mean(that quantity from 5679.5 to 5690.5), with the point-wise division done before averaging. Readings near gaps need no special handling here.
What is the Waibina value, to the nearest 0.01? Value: 0.94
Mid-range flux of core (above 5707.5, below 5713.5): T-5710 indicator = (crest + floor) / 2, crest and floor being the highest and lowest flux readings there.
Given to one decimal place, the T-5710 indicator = 12.0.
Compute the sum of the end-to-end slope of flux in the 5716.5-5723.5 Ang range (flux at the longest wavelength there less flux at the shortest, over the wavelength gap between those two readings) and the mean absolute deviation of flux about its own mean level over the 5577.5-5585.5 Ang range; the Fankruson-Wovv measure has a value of 0.31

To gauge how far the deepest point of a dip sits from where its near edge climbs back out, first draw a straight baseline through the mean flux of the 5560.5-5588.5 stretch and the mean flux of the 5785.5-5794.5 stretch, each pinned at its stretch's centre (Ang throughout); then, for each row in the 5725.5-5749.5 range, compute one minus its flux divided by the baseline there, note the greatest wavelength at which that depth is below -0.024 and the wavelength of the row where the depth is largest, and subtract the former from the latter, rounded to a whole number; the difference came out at -22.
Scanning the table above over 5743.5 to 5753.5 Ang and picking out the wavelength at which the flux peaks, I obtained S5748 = 5744.0 Ang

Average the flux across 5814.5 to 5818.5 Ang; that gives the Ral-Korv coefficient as 12.2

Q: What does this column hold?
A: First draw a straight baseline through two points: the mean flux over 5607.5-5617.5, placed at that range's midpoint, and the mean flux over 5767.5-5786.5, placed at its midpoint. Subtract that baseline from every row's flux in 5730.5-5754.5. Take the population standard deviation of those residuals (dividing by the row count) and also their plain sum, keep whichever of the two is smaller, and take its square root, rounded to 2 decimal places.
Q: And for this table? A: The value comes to 0.79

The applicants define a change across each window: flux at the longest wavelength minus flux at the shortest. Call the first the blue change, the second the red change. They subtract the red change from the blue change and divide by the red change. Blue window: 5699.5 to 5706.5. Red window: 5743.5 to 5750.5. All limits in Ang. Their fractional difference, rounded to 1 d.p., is -1.3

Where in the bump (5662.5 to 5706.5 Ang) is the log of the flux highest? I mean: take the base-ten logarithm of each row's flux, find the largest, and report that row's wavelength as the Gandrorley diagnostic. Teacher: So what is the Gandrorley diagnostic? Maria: 5695.0 Ang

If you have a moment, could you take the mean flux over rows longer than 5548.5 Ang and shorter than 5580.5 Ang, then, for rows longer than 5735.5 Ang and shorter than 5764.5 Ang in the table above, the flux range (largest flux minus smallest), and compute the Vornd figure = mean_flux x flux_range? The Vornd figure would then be 25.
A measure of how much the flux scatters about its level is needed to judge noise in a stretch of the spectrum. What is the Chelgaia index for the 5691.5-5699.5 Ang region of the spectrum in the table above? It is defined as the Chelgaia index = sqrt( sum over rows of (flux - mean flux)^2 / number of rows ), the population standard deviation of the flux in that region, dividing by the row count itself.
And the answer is 0.18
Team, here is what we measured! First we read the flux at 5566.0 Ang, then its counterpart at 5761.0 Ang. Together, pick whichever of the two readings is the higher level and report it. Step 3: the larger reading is 12.2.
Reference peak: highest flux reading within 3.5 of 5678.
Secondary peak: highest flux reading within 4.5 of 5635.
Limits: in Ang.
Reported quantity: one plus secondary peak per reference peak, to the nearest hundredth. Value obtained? 1.97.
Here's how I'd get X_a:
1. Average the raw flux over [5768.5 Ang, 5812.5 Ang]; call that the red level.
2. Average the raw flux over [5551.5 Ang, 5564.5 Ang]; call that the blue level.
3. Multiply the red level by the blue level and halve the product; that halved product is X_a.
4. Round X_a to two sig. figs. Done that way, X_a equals 68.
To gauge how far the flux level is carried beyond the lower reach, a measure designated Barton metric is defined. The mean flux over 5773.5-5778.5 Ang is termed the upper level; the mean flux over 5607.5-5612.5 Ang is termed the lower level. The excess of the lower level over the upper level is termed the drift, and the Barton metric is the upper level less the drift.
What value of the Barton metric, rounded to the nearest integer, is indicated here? 14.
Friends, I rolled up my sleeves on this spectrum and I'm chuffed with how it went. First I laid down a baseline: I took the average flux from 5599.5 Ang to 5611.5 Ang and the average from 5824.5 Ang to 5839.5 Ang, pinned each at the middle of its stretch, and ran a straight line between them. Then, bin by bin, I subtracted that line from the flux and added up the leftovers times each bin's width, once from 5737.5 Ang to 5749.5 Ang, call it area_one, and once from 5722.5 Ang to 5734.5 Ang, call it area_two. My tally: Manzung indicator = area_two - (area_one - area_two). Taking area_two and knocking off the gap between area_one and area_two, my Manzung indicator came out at -19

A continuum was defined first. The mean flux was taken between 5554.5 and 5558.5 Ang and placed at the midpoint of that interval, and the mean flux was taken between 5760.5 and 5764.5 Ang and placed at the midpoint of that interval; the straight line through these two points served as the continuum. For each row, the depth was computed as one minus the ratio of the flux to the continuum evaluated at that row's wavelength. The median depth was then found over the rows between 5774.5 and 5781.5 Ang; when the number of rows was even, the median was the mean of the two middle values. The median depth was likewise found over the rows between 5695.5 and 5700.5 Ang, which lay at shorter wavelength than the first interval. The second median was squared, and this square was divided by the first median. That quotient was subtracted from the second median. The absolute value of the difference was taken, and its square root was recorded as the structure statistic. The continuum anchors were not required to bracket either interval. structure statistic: 0.49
